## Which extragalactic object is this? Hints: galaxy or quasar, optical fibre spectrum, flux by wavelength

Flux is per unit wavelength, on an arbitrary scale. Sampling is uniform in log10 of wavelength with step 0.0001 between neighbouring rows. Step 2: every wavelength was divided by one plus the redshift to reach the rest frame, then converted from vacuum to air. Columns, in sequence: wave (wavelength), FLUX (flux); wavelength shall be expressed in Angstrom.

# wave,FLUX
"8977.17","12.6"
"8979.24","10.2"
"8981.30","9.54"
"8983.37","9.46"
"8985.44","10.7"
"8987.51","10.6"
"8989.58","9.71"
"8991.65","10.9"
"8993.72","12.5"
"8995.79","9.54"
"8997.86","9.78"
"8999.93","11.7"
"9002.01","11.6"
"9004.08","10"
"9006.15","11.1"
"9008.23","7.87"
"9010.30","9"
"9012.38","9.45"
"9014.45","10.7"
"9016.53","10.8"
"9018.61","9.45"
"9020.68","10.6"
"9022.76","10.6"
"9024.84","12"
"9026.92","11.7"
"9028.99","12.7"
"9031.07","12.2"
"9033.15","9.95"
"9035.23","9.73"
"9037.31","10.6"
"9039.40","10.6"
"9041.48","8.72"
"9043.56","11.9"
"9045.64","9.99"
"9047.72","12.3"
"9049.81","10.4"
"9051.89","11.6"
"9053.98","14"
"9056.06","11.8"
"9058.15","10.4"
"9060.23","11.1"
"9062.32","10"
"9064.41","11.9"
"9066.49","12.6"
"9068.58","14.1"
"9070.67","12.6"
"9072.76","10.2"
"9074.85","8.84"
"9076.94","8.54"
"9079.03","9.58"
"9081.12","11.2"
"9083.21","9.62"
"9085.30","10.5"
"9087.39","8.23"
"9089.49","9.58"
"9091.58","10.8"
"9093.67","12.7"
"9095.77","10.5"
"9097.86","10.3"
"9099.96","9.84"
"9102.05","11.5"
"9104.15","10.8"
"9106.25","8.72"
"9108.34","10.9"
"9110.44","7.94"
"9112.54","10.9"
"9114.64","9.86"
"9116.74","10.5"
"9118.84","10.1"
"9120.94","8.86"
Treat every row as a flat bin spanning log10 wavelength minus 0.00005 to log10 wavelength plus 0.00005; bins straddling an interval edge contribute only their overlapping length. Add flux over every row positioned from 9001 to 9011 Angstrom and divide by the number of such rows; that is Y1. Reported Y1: 9.9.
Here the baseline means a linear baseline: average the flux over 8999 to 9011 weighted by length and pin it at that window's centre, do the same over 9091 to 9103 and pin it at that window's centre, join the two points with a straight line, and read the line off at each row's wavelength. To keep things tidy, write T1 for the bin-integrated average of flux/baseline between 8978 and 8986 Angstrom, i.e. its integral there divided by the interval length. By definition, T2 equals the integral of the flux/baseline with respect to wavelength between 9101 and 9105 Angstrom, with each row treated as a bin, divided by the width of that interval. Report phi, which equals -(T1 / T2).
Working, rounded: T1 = 1.00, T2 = 1.02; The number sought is -0.98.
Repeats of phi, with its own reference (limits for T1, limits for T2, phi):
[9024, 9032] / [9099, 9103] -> -1.20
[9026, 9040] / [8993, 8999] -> -1.02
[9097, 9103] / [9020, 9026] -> -0.90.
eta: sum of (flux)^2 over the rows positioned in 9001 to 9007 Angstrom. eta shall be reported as 358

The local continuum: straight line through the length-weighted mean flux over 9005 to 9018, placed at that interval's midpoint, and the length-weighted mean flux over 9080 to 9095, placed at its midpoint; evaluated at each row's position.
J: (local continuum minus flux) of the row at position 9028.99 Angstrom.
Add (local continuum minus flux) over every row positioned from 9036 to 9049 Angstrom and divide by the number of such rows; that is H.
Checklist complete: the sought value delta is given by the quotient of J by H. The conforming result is 4.3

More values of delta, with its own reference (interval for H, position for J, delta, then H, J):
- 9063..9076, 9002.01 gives 1.3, -1.5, -1.9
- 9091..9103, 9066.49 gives 4.8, -0.5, -2.4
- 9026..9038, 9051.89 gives 1.3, -1.2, -1.5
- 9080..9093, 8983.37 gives 0.4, 0.4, 0.1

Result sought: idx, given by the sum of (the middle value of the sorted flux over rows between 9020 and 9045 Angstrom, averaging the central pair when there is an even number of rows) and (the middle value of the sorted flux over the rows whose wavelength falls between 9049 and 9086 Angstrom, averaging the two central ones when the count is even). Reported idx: 21.4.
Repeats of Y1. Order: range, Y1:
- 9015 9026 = 10.7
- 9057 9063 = 10.5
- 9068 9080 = 10.6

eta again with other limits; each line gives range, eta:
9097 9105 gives 452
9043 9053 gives 635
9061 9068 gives 400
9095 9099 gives 216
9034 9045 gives 537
